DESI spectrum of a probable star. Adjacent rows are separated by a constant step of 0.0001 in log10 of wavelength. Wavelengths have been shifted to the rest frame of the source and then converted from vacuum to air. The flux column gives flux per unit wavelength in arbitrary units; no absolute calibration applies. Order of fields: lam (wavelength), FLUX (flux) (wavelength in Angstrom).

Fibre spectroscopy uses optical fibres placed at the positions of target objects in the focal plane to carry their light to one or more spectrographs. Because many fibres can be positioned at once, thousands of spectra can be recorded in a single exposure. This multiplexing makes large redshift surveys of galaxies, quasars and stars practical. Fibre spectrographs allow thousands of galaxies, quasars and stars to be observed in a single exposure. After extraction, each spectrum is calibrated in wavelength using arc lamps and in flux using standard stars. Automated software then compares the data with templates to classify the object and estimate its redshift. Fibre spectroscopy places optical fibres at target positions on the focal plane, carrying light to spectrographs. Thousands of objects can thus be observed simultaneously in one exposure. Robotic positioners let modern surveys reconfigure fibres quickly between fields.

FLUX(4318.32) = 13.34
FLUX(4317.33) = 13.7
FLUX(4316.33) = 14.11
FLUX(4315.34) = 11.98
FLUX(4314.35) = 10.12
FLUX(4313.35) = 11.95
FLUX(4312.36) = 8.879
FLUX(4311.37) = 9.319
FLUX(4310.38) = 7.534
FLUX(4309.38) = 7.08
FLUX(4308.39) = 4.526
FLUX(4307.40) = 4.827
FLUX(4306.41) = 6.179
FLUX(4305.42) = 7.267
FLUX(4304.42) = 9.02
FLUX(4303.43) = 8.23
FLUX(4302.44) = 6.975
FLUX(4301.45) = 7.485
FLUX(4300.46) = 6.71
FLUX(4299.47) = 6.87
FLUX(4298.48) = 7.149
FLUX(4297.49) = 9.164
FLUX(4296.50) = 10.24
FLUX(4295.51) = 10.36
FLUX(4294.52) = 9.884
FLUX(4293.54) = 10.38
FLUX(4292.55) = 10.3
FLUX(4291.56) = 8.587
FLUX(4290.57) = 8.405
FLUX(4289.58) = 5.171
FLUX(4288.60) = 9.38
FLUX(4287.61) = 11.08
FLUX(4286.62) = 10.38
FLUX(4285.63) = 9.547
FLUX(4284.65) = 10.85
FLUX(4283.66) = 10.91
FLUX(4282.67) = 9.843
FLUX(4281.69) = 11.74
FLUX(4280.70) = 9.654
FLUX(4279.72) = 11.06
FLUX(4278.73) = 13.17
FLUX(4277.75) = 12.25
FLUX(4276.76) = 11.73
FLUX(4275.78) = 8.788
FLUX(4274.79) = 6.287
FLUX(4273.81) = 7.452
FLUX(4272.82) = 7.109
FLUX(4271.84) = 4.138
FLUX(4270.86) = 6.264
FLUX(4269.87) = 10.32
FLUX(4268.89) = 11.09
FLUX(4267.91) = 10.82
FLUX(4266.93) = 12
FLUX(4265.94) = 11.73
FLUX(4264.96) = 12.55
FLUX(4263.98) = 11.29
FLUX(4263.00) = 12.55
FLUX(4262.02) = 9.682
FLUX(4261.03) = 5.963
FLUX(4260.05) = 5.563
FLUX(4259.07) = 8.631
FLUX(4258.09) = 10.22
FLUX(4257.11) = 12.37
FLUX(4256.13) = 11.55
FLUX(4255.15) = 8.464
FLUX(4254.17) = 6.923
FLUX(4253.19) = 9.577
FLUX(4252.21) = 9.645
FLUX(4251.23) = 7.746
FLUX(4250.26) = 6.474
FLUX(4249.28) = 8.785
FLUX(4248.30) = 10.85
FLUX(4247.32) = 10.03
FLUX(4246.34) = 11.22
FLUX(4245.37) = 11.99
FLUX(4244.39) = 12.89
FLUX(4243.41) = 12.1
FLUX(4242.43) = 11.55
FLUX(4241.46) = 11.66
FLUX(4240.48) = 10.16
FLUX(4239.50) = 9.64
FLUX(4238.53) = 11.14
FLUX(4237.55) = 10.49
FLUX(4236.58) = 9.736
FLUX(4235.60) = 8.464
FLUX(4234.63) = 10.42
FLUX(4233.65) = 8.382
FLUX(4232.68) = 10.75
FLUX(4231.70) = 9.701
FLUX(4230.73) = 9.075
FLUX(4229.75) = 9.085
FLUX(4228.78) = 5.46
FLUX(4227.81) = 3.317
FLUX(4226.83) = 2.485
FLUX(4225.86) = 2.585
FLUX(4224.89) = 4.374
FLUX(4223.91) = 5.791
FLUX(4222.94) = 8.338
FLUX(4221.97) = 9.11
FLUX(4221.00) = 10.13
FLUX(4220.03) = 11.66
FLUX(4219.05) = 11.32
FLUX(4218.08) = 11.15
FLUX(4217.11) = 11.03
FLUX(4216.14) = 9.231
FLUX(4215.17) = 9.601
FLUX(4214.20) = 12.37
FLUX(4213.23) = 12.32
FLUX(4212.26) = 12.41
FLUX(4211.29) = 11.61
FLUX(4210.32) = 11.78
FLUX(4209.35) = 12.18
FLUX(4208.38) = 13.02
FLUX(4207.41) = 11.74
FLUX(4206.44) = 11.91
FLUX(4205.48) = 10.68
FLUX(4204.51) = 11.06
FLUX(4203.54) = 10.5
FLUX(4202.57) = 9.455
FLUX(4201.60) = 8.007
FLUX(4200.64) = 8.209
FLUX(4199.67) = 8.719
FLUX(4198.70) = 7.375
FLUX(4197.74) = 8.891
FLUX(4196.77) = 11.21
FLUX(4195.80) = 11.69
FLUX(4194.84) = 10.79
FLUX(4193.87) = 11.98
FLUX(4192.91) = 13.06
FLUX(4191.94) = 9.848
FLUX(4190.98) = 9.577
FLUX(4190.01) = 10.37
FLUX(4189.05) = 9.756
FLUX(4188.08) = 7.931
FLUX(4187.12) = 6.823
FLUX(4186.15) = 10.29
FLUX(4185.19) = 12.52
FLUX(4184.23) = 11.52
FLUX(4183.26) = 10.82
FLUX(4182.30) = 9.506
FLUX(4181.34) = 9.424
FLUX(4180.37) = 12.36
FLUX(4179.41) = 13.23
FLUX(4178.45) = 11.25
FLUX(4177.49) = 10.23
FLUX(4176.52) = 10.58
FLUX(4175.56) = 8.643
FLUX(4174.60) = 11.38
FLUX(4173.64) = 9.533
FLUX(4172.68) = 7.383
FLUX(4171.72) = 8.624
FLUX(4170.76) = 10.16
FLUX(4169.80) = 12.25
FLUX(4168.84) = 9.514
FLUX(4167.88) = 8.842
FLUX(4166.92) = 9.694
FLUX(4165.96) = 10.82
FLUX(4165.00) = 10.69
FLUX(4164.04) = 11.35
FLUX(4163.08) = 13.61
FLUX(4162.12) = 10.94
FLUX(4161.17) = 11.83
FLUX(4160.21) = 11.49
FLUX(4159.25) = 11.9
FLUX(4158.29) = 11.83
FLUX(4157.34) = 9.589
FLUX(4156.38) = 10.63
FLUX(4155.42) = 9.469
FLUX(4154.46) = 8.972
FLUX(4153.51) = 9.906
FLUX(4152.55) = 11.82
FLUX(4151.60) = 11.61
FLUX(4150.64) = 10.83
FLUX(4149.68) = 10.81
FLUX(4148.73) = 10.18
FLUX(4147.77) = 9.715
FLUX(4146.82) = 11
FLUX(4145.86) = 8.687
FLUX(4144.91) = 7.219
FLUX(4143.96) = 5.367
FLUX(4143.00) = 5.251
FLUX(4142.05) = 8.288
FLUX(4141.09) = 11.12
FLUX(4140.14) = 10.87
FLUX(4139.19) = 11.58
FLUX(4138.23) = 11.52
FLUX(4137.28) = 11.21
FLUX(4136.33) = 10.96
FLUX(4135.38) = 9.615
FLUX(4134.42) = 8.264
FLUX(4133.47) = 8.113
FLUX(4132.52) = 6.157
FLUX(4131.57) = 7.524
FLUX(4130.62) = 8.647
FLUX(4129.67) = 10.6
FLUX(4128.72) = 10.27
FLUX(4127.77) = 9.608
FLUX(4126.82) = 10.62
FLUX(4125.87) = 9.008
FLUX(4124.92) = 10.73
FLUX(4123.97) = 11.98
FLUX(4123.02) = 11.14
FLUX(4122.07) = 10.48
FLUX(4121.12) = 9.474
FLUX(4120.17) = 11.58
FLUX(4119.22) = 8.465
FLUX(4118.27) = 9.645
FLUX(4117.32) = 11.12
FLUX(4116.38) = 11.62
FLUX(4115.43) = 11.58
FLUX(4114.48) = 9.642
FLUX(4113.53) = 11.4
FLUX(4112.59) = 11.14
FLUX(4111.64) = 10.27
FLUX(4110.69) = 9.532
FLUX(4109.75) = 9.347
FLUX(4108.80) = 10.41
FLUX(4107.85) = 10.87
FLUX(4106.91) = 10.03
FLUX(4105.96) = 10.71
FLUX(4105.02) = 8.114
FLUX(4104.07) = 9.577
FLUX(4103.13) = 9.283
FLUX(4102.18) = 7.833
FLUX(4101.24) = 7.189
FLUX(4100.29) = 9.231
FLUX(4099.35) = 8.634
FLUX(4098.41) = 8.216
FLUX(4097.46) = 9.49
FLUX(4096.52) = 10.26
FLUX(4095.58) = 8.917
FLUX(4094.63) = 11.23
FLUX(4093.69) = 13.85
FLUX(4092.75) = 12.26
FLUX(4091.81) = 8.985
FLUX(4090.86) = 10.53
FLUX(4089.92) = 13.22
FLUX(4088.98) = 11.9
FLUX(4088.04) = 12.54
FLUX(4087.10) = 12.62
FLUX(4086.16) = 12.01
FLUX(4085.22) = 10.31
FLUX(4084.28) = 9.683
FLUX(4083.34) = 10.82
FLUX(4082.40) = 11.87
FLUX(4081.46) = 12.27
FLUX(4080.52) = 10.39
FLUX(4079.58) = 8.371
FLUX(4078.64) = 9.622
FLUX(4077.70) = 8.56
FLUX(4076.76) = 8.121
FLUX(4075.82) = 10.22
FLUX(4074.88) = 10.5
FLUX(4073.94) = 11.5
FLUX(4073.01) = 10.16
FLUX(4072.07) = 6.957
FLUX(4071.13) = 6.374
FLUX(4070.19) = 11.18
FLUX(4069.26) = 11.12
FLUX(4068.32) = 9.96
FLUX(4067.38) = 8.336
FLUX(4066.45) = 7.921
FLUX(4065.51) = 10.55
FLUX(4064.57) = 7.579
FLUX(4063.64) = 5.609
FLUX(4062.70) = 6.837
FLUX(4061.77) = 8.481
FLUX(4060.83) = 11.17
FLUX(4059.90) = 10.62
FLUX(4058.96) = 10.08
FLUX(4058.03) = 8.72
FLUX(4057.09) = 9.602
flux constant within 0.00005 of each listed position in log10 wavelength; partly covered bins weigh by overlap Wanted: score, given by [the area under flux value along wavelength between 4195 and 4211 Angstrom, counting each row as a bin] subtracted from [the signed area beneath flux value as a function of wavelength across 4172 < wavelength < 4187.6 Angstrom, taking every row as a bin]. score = -6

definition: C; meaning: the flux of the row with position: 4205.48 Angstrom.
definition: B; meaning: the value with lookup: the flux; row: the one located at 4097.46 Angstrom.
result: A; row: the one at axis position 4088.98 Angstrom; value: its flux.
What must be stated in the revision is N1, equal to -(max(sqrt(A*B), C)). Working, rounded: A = 11.9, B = 9.49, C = 10.68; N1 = -10.7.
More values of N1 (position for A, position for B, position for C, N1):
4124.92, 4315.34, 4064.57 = -11.3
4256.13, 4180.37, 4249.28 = -11.9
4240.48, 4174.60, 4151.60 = -11.6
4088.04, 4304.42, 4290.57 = -10.6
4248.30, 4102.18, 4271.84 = -9.2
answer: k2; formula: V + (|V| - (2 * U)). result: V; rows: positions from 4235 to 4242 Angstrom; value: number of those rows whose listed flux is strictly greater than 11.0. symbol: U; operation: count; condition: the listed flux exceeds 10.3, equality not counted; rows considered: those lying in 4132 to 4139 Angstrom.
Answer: -2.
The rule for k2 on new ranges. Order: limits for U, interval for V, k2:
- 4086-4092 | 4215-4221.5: -4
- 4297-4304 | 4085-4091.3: 10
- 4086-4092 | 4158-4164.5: 0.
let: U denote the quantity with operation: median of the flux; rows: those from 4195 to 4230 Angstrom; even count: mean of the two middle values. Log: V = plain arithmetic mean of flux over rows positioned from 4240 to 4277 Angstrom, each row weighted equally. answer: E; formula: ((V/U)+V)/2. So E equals 5.31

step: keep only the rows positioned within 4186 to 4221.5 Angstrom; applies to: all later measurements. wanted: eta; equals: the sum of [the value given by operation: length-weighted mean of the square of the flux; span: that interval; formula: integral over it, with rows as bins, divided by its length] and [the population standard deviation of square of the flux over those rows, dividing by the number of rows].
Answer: 146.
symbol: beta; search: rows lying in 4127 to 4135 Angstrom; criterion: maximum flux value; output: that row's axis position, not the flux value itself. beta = 4129.67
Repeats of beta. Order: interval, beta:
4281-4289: 4281.69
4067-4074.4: 4073.94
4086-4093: 4089.92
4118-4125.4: 4123.97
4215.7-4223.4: 4220.03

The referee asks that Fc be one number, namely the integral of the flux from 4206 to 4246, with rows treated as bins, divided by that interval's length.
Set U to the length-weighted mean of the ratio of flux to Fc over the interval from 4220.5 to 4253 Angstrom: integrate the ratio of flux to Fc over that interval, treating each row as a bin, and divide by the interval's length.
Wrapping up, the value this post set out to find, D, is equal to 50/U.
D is 55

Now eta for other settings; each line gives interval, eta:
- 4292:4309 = 96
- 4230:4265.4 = 138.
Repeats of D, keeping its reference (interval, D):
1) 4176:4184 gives 45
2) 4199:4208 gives 49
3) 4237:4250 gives 45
